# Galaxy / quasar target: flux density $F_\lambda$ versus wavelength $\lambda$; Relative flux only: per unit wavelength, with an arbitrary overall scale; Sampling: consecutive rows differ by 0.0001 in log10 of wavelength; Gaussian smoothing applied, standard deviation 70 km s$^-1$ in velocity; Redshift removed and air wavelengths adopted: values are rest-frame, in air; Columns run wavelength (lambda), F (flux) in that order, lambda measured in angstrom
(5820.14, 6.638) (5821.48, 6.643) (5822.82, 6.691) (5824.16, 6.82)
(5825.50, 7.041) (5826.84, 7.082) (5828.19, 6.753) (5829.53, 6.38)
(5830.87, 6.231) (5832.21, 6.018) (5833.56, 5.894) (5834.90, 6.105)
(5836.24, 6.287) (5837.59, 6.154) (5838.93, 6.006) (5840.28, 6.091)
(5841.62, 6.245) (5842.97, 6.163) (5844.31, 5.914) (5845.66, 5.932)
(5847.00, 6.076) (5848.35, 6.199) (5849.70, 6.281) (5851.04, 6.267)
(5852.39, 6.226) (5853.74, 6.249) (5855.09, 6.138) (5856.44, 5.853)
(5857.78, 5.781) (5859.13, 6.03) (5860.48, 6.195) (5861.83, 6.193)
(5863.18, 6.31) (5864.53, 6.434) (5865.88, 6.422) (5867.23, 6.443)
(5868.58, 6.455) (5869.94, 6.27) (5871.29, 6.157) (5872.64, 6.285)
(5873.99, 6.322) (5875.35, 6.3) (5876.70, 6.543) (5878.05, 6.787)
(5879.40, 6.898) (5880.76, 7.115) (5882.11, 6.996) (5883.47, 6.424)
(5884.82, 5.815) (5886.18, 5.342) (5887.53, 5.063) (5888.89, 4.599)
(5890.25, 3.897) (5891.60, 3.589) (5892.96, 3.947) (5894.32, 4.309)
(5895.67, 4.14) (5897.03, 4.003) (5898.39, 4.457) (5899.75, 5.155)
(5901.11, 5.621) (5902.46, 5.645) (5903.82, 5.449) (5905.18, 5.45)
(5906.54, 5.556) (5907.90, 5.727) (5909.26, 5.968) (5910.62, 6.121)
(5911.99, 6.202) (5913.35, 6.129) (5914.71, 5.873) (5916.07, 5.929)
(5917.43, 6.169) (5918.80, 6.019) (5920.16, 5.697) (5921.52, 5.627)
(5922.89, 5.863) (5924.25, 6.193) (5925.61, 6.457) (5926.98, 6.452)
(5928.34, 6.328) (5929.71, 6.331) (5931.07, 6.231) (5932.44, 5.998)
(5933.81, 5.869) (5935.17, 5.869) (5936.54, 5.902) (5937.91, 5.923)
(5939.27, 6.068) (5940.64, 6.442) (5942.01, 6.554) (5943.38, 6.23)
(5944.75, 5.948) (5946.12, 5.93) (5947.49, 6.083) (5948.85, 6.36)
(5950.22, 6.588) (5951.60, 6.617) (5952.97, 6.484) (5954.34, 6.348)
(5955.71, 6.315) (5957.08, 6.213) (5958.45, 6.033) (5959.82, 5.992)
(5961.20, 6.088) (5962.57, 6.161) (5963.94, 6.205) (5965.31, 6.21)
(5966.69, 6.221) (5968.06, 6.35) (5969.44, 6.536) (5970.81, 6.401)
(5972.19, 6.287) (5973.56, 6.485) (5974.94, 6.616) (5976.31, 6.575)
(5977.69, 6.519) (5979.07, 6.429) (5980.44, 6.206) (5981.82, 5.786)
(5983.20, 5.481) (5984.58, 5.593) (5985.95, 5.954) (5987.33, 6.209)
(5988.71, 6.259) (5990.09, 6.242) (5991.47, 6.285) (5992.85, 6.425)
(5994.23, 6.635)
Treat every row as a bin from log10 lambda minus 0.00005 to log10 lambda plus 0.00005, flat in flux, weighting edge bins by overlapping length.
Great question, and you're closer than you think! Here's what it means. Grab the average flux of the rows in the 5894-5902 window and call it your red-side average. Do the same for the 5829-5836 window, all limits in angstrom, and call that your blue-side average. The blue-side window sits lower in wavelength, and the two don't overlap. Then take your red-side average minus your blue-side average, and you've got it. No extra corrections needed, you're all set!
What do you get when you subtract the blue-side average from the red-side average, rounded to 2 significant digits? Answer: -1.5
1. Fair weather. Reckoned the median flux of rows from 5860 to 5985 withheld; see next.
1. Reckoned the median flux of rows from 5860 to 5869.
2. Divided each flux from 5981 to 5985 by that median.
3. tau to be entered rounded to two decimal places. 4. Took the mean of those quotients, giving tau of 0.88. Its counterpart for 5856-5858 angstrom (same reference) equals 0.91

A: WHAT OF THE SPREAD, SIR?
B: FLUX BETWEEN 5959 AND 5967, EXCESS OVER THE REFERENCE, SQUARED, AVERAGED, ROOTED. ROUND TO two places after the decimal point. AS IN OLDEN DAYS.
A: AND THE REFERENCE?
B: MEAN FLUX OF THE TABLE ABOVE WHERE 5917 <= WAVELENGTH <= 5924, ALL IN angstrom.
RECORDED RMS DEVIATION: 0.28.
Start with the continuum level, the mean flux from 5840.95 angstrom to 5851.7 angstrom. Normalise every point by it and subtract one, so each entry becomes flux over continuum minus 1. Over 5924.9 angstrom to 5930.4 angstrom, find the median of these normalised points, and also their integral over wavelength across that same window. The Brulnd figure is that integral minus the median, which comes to 0.19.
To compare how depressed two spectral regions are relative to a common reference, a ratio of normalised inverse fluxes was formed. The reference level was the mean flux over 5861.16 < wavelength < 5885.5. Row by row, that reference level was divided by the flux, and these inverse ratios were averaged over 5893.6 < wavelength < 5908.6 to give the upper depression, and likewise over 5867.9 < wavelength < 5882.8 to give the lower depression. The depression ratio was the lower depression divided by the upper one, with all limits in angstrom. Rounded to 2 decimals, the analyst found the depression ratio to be 0.76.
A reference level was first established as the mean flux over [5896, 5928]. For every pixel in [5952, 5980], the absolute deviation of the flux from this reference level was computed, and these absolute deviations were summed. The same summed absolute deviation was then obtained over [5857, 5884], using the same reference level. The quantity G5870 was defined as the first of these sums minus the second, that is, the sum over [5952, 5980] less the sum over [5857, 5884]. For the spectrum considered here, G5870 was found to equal -1.9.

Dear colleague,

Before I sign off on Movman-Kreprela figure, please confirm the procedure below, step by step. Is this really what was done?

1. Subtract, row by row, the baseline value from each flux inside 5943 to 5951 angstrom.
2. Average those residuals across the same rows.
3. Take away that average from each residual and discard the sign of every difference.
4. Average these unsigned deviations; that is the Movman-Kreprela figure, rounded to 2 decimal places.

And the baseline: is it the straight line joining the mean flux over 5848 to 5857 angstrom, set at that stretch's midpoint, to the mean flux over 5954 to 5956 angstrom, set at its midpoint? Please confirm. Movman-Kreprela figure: 0.20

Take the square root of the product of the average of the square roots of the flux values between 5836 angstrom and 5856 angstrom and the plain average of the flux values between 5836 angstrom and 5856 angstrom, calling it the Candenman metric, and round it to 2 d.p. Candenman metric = 3.90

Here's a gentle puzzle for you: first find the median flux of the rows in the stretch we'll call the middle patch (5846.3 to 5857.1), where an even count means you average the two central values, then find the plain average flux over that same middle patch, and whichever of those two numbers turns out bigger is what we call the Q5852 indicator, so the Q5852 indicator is 6.21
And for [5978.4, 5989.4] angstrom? 6.08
